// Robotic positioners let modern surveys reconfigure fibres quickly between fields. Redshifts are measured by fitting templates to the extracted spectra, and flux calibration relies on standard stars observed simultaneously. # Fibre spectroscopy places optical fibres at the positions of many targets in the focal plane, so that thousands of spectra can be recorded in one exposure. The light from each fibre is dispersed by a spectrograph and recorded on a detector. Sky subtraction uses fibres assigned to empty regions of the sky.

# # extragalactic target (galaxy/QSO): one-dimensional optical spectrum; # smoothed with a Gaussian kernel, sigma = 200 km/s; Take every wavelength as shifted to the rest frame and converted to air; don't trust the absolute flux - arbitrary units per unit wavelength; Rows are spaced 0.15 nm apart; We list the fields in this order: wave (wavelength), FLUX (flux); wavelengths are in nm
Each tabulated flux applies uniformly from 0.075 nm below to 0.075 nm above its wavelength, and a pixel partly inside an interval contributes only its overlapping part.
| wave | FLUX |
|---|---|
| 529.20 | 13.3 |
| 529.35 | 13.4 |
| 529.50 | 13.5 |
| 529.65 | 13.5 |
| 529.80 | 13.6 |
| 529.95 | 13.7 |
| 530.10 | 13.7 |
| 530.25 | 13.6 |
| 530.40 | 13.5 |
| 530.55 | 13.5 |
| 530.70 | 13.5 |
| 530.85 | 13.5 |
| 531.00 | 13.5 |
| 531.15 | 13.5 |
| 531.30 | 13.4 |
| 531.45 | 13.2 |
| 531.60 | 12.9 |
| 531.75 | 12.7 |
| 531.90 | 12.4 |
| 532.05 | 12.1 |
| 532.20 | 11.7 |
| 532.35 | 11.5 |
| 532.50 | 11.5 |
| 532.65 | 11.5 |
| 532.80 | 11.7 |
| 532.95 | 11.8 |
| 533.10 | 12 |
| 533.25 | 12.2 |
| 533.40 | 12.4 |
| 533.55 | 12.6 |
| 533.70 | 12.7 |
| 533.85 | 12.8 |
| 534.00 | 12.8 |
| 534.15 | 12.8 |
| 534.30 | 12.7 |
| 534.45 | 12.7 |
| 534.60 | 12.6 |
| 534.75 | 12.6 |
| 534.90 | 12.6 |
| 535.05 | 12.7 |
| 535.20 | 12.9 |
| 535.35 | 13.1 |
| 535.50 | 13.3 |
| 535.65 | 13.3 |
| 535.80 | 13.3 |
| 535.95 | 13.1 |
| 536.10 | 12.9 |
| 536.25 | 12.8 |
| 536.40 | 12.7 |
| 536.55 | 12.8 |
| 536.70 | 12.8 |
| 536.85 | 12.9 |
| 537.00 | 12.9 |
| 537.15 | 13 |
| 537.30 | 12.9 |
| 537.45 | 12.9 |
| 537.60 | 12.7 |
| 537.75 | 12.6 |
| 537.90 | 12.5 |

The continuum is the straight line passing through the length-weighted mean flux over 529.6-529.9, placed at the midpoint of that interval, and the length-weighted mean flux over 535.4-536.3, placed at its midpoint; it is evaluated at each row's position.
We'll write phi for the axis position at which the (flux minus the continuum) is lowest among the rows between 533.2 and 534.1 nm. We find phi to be 533.25 nm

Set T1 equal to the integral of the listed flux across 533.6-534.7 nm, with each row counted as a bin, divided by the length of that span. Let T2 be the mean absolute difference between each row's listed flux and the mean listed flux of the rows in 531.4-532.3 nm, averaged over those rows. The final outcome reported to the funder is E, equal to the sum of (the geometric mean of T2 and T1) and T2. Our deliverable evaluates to 2.8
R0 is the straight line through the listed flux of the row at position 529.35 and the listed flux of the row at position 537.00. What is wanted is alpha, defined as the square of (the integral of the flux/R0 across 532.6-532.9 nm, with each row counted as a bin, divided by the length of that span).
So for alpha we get 0.78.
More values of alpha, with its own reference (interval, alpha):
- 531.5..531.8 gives 0.94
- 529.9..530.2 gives 1.05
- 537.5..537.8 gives 0.97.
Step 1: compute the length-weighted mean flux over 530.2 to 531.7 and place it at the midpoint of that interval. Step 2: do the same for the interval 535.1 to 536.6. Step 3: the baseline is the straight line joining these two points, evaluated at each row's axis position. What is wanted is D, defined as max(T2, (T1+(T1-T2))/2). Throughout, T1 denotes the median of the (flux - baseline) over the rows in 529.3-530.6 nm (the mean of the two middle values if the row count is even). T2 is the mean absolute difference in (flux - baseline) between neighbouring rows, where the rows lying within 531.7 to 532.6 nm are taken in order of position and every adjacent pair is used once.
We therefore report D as 0.23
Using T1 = 0.07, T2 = 0.233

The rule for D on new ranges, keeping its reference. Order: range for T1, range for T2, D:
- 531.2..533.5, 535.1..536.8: 0.11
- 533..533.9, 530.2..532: 0.11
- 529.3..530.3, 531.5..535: 0.14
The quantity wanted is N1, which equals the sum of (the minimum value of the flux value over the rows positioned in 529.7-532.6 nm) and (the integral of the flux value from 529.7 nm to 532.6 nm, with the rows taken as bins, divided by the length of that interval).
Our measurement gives 24.5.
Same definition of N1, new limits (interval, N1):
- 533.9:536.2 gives 25.5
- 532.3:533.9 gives 23.6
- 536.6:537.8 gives 25.4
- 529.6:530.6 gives 27.1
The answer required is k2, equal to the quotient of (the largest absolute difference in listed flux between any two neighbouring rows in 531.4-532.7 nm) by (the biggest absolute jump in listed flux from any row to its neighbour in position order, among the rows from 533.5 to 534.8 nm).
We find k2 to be 4.0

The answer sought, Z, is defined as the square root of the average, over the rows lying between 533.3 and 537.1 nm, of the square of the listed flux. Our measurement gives 12.8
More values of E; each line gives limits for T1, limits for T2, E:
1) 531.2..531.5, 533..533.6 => 1.8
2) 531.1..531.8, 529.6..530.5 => 1.0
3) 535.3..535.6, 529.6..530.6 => 1.1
